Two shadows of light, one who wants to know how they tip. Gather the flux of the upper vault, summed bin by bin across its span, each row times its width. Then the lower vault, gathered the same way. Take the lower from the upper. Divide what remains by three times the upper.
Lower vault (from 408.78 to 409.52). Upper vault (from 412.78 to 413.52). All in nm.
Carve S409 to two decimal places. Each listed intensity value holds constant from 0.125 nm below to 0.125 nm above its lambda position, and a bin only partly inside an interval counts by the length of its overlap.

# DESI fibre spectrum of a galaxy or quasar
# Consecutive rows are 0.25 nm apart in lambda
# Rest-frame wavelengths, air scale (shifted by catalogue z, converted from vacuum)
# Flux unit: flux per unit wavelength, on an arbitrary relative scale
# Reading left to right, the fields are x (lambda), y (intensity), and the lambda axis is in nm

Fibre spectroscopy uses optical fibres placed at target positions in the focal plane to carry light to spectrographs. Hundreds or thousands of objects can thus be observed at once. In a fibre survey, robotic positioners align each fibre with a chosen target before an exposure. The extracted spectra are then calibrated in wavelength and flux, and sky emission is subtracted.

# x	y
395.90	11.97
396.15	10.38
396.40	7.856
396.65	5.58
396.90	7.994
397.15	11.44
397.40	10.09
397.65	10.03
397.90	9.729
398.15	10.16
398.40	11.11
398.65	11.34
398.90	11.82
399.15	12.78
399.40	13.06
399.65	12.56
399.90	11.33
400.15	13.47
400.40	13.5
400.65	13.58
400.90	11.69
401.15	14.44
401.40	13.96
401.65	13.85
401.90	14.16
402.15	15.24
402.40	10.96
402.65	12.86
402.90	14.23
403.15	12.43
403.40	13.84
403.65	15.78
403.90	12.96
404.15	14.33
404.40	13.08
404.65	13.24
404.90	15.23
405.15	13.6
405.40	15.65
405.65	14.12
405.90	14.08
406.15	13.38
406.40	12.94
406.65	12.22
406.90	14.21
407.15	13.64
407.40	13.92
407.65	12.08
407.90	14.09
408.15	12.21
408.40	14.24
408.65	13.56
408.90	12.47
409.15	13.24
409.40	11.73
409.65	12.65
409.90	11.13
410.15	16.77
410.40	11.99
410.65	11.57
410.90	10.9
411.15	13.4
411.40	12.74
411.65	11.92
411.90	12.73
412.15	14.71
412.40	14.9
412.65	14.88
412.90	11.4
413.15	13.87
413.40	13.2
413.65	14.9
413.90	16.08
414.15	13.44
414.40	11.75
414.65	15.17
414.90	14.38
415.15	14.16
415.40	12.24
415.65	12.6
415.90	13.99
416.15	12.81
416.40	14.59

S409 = 0.01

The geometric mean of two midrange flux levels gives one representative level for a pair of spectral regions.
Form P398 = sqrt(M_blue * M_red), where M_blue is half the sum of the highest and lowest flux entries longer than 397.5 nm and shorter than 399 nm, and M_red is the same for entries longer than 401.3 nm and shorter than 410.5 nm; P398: 12.2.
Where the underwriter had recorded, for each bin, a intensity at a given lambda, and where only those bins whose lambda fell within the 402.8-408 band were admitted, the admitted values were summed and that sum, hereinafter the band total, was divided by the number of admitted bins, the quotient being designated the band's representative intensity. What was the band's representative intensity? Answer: 13.8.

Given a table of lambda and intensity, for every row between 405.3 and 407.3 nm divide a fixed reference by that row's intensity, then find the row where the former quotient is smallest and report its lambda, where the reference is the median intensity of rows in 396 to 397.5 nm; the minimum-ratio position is 405.40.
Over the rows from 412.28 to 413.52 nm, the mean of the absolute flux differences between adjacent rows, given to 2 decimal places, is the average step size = 1.66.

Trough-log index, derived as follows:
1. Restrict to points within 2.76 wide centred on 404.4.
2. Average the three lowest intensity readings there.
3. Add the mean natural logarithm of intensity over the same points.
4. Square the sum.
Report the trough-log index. 239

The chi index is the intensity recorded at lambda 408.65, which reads 13.56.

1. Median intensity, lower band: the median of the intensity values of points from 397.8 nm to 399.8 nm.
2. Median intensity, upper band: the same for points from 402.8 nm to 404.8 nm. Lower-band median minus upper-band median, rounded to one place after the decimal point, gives -2.0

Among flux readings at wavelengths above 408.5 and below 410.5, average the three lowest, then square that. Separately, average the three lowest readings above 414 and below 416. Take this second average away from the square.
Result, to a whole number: 123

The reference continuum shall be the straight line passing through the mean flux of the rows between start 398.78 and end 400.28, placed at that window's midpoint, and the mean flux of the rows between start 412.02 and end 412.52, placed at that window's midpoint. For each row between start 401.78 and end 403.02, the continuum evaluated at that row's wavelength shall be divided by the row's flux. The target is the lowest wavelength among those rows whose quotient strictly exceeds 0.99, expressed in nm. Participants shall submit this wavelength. 402.40 nm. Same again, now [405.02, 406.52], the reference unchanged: 405.15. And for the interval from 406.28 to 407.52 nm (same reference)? 406.40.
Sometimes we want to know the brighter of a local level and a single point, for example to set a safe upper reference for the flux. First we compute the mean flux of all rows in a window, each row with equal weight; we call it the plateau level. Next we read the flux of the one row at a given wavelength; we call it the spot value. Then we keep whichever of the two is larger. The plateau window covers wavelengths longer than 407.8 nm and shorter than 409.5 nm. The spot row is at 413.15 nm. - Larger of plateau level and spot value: 13.9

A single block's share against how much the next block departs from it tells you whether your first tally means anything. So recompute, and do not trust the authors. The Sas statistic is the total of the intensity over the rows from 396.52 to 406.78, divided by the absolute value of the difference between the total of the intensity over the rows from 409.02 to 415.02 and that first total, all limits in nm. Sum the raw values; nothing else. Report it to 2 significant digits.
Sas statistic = 2.6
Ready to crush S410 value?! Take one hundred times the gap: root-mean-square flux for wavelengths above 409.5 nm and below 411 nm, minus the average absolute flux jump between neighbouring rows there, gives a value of 1005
